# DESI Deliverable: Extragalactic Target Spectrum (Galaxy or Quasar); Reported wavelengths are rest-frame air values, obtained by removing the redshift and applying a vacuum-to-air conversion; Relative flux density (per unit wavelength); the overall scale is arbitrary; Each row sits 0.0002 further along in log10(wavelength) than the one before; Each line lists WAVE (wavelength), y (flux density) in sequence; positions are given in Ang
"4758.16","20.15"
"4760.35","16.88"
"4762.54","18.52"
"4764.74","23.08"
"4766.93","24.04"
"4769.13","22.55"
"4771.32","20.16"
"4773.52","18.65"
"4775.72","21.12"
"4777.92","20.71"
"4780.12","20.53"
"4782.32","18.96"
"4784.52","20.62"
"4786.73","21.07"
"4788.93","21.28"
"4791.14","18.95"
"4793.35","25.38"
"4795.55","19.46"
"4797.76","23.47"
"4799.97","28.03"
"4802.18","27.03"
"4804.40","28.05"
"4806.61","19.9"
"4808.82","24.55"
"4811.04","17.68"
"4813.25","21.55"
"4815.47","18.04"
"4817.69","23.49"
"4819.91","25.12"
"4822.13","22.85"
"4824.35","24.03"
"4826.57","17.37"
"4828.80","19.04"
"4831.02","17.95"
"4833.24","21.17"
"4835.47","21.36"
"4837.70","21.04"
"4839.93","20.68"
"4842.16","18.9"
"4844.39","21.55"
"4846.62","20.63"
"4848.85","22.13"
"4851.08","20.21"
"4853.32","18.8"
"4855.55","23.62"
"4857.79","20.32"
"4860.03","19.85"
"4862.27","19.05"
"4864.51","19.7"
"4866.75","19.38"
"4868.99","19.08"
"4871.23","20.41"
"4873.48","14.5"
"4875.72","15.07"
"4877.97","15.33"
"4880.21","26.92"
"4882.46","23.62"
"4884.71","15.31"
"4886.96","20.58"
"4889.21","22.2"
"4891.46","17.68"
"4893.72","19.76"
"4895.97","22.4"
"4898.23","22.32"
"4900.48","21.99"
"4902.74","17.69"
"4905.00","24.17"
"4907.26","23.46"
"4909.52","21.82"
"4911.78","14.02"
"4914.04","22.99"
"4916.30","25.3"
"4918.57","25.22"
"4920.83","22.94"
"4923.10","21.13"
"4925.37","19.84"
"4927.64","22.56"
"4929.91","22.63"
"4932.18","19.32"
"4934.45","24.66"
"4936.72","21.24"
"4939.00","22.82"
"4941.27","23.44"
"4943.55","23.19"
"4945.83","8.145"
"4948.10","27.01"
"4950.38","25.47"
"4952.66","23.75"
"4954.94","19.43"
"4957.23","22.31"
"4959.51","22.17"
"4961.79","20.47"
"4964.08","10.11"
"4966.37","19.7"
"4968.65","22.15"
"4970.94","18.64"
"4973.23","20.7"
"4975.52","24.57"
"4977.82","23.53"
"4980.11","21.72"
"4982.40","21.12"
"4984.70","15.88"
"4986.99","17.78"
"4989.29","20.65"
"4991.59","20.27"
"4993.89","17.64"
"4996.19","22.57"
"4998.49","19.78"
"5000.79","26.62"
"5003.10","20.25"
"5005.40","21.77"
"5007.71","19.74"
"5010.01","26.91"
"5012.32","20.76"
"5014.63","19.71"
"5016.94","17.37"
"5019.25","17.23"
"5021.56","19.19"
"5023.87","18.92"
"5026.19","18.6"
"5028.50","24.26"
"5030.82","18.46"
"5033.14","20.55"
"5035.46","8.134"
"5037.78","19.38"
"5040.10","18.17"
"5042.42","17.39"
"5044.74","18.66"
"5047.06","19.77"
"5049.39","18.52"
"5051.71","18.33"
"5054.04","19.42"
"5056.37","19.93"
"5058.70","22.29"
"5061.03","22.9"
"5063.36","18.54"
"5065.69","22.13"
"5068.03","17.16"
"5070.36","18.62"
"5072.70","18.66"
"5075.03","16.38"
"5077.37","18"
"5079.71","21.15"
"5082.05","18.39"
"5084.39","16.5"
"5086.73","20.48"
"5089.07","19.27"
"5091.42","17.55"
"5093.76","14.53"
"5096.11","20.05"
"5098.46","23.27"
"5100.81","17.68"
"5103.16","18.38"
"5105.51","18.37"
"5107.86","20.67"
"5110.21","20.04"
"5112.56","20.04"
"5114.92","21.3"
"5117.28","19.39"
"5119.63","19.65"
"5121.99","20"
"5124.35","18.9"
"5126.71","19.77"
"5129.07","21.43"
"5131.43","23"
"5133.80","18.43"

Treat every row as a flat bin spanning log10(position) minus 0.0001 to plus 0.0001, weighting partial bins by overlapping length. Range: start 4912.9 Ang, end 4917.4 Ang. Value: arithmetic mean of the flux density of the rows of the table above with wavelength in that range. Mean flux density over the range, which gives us 24.1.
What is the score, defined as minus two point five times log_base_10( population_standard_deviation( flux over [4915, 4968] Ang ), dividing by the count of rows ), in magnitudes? -1.59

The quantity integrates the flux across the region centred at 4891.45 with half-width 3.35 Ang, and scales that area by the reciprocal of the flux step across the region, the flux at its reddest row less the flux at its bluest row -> -55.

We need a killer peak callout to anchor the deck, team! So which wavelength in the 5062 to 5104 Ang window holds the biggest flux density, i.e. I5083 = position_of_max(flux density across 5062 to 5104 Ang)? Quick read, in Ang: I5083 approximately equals 5098.46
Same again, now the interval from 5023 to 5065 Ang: 5028.50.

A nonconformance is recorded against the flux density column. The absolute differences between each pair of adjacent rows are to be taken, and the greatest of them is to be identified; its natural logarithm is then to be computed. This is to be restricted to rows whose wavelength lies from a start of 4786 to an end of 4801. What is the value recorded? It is 1.9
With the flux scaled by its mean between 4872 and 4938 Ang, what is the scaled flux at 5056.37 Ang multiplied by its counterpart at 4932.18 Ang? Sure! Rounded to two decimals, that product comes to 0.88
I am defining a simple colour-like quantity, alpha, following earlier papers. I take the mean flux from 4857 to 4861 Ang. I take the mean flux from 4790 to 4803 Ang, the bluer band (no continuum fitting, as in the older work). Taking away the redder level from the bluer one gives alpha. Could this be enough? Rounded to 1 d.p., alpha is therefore 3.6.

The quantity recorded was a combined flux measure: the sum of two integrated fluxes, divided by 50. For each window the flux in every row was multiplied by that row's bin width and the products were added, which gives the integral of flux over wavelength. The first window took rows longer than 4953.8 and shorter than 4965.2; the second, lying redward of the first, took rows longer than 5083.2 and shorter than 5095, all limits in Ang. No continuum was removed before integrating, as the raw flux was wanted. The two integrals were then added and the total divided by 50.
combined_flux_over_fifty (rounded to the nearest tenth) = 8.5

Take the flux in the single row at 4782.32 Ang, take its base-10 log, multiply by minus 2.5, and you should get -3.19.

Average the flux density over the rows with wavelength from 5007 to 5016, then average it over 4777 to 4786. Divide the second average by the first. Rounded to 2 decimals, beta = 0.93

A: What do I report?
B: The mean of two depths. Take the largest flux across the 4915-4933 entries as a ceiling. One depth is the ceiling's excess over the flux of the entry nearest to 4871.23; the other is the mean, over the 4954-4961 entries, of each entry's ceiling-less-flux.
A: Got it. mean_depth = 4.4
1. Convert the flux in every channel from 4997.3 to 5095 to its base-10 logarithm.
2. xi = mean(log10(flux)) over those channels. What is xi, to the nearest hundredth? 1.28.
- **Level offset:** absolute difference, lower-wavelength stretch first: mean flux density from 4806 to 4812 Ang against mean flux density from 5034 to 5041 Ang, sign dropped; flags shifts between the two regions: 5.5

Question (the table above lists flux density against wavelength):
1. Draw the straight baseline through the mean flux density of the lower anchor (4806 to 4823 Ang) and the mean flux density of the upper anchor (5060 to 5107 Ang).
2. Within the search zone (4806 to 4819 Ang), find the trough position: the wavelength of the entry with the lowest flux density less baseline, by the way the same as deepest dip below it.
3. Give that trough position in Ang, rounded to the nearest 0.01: 4811.04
